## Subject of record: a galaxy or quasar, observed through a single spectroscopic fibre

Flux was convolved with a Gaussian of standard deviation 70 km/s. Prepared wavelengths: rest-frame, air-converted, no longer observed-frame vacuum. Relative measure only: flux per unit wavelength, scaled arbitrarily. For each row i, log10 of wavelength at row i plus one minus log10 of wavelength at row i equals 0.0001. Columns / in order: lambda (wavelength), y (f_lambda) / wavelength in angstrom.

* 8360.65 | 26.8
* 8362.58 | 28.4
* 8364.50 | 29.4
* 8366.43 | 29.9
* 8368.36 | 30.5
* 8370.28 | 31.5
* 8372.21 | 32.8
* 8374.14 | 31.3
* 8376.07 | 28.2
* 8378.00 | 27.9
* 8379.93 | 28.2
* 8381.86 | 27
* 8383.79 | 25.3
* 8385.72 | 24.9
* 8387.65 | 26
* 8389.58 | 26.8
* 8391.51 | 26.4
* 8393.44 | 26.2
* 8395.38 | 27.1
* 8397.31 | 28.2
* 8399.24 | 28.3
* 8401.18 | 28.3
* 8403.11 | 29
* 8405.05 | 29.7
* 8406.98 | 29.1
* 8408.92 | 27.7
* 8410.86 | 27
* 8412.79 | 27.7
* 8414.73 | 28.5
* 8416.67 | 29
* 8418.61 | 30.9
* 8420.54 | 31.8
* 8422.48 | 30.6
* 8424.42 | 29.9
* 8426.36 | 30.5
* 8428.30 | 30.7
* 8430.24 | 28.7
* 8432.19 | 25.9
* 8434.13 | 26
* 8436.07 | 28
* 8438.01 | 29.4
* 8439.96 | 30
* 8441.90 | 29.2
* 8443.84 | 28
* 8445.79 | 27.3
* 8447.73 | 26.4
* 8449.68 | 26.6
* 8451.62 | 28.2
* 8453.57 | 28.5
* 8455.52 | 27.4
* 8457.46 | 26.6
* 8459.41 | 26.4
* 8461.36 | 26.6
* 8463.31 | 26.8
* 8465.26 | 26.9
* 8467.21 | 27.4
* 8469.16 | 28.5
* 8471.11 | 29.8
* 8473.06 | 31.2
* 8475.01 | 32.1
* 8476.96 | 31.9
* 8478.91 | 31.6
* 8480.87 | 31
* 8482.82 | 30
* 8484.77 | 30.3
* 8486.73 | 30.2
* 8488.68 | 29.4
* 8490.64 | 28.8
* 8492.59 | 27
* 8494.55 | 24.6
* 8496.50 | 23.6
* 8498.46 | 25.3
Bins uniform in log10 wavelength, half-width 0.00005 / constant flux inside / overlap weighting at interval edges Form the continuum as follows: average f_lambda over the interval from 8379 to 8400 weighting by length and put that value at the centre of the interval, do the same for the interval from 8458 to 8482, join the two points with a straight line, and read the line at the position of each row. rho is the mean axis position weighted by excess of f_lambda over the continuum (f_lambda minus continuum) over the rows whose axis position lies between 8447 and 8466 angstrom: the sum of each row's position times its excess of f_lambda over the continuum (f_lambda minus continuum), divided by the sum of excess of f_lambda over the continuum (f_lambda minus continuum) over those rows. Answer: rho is 8457.6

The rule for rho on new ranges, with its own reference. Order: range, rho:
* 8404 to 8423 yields 8416.0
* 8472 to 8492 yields 8476.5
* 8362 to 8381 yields 8370.5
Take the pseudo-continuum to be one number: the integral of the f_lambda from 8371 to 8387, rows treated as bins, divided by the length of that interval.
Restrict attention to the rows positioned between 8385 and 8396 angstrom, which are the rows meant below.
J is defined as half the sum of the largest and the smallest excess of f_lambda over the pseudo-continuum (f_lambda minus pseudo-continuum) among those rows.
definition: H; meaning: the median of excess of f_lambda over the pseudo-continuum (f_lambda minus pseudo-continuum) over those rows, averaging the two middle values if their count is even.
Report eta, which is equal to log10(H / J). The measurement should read -0.064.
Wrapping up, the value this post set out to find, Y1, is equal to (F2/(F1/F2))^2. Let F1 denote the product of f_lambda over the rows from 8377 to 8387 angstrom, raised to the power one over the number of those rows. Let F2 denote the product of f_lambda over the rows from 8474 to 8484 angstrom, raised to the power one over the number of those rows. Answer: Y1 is 1356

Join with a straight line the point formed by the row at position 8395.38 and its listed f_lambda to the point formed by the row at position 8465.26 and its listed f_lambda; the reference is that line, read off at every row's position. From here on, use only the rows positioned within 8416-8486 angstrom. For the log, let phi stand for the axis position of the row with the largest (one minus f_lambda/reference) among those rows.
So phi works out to 8432.19 angstrom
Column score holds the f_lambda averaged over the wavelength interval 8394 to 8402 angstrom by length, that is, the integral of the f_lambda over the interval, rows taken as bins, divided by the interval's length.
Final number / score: 27.9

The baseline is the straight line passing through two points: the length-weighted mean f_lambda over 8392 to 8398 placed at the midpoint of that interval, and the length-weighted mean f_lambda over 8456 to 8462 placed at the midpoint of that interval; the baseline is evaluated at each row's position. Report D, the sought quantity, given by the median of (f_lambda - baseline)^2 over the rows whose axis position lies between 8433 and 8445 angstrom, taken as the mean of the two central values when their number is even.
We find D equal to 4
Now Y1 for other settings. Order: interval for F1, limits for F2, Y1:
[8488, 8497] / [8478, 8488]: 1243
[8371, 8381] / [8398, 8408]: 793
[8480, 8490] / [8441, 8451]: 626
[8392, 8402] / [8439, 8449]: 824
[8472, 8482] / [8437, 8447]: 687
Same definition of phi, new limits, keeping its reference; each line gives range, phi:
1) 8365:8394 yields 8385.72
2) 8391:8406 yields 8393.44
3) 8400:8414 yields 8410.86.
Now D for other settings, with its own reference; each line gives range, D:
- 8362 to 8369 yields 6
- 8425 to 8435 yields 4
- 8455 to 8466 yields 0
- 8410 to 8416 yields 1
